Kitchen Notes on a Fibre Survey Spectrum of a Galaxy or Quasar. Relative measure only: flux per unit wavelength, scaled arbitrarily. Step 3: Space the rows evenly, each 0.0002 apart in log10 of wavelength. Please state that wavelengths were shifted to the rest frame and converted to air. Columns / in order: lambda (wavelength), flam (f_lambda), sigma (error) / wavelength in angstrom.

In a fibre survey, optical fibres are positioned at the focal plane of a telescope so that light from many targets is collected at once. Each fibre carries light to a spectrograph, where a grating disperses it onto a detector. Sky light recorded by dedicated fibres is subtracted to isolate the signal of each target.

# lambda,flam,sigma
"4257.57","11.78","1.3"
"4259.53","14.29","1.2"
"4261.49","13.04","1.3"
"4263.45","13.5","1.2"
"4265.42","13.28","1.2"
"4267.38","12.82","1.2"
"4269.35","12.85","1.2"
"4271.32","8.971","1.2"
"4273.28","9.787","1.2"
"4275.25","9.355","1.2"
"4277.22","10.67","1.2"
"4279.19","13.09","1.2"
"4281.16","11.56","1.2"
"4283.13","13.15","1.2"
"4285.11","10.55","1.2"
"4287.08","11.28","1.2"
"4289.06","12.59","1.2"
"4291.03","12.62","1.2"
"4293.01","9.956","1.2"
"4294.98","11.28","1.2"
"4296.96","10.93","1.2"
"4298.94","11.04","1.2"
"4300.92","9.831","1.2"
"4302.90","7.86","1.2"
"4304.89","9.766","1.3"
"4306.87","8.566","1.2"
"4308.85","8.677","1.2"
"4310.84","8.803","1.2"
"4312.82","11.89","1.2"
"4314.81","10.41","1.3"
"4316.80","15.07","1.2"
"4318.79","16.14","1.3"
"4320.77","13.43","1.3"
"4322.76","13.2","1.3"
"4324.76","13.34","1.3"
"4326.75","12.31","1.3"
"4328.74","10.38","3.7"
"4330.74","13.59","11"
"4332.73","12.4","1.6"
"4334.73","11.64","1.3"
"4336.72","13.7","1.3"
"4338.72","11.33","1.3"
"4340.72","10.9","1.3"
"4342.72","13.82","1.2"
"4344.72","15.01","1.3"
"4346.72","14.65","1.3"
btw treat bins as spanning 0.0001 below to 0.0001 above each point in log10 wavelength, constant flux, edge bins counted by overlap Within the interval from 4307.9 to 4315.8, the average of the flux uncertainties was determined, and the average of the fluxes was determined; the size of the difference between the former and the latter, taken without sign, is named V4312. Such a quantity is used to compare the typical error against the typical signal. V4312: 8.7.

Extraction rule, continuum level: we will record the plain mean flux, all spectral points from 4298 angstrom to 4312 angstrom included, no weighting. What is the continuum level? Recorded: 9.2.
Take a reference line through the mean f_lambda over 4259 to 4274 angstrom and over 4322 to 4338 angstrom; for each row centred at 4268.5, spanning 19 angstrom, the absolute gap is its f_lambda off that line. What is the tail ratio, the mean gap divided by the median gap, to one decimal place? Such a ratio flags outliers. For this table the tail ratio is 1.1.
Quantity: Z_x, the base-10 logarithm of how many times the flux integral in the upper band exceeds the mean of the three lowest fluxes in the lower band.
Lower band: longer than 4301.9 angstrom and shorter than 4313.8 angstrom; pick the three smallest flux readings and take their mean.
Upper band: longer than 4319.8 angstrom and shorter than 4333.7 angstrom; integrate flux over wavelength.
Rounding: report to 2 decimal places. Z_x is 1.32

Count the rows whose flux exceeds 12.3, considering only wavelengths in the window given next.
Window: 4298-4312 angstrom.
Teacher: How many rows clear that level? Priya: 0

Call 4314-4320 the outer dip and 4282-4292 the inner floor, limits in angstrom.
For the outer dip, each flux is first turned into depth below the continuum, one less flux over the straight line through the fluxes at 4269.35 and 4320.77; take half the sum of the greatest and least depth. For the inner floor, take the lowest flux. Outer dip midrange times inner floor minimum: 0.09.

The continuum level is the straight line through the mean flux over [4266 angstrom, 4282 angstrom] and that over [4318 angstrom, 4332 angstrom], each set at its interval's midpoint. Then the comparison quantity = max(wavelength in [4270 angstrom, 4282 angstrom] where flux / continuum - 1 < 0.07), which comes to 4281.16 angstrom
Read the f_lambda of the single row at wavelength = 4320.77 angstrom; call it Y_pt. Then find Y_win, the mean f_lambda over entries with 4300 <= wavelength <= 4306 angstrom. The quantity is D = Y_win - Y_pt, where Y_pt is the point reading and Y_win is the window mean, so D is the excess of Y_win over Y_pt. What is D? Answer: -4.3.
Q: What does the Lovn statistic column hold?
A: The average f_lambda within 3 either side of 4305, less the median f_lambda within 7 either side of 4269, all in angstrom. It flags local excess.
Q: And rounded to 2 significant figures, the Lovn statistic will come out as -4.1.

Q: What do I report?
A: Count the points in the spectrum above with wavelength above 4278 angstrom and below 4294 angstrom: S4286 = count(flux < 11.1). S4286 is 2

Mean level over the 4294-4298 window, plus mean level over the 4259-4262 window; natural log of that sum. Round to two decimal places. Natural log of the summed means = 3.21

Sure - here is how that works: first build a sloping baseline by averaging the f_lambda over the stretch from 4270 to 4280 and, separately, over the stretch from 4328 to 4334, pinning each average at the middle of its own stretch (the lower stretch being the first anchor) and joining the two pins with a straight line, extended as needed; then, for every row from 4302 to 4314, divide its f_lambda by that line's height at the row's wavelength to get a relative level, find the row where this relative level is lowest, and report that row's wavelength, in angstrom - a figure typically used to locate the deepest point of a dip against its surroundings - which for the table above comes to 4302.90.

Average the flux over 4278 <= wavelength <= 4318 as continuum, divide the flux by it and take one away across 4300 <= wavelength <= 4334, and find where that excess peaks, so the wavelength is 4318.79 angstrom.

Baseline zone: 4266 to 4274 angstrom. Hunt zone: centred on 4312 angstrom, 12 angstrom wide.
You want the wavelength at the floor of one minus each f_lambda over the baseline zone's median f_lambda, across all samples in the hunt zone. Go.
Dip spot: 4316.80 angstrom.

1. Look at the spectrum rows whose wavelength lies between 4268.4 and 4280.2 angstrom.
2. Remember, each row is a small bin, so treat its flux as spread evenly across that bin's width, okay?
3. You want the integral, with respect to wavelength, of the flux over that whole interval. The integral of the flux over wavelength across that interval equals 127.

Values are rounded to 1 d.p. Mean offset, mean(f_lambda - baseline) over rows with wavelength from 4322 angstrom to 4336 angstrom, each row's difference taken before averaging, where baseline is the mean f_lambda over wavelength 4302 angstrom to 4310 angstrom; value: 3.7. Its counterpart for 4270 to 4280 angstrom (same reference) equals 1.7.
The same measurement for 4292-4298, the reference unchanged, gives 2.0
